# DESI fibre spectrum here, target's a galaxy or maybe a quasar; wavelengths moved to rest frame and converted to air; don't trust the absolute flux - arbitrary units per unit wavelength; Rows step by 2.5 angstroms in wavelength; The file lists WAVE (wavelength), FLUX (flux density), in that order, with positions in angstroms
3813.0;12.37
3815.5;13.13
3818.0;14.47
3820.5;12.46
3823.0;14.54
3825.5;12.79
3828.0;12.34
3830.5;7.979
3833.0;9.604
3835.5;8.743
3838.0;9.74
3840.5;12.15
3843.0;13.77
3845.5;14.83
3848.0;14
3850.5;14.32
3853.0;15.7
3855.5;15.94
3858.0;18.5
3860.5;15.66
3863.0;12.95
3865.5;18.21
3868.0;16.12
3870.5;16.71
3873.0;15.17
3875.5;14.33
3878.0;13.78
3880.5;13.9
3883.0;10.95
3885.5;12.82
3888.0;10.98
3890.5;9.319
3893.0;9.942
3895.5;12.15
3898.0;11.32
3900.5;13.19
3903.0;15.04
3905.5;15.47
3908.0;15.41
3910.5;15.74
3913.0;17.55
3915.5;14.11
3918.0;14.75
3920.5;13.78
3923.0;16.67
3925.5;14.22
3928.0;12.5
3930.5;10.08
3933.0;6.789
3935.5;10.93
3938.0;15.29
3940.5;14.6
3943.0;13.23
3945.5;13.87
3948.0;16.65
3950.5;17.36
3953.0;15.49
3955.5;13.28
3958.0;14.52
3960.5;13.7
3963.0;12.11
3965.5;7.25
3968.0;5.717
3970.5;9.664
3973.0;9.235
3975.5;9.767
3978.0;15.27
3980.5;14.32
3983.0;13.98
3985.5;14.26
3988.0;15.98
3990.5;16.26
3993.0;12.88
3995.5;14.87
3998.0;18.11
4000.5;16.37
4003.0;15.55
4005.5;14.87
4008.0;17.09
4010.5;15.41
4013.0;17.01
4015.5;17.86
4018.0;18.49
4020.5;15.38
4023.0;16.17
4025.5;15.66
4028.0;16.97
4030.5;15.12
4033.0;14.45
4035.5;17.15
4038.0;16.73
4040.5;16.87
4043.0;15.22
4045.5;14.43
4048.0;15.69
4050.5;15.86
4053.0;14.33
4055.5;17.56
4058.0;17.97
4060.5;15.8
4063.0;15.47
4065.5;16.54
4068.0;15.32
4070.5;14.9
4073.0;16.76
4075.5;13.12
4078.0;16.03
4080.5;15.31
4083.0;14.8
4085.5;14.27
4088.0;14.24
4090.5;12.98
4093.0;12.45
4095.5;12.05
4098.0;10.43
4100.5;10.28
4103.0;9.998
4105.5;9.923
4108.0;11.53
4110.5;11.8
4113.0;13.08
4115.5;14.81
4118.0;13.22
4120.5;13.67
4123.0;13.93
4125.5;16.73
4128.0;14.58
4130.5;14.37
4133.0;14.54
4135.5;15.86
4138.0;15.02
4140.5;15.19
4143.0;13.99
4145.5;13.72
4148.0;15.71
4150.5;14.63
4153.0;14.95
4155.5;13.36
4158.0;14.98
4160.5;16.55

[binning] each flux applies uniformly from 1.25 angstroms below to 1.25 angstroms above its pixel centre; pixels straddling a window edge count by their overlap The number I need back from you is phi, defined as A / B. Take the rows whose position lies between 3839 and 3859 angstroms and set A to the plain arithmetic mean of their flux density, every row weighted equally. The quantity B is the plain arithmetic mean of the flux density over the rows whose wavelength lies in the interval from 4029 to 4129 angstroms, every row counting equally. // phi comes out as 1.04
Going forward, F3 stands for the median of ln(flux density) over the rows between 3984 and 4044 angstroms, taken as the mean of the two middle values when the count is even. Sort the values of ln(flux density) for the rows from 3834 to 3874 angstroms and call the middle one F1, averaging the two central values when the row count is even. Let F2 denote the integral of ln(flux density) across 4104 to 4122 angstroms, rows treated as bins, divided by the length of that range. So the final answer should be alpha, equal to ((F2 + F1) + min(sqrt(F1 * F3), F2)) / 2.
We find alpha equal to 3.88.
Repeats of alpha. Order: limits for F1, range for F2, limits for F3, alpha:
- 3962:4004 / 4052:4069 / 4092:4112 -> 3.98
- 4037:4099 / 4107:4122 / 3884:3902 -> 3.93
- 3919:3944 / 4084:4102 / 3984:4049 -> 3.81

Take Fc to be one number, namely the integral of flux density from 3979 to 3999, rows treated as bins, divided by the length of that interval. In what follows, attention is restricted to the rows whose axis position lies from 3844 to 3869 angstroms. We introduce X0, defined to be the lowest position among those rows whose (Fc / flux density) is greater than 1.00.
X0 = 3845.5 angstroms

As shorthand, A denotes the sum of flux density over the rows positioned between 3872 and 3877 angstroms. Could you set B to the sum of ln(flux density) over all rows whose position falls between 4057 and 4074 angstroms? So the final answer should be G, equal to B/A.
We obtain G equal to 0.66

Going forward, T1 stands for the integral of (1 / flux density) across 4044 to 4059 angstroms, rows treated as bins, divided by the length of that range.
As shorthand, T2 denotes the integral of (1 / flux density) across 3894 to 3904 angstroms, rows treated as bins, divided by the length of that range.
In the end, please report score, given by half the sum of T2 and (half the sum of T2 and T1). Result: 0.075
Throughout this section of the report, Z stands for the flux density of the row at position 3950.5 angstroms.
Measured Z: 17.36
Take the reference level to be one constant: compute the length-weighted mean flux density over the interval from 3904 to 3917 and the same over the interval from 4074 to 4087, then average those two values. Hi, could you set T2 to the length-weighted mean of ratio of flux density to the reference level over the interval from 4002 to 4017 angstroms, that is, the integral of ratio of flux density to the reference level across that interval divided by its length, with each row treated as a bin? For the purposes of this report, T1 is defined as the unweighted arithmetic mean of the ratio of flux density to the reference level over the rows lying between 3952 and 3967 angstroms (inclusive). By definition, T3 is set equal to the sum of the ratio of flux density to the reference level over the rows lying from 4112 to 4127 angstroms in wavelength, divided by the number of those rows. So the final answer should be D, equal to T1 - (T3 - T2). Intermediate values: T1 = 0.84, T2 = 1.08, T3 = 0.94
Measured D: 0.98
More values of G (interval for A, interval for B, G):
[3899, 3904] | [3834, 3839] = 0.16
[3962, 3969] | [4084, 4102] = 0.70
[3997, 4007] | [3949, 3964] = 0.25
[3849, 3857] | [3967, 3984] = 0.36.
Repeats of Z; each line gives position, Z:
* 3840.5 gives 12.15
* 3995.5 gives 14.87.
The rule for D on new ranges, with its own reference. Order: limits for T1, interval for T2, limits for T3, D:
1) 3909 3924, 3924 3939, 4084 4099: 0.95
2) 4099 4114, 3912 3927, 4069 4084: 0.73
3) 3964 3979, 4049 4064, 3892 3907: 0.84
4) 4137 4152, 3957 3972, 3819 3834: 0.89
